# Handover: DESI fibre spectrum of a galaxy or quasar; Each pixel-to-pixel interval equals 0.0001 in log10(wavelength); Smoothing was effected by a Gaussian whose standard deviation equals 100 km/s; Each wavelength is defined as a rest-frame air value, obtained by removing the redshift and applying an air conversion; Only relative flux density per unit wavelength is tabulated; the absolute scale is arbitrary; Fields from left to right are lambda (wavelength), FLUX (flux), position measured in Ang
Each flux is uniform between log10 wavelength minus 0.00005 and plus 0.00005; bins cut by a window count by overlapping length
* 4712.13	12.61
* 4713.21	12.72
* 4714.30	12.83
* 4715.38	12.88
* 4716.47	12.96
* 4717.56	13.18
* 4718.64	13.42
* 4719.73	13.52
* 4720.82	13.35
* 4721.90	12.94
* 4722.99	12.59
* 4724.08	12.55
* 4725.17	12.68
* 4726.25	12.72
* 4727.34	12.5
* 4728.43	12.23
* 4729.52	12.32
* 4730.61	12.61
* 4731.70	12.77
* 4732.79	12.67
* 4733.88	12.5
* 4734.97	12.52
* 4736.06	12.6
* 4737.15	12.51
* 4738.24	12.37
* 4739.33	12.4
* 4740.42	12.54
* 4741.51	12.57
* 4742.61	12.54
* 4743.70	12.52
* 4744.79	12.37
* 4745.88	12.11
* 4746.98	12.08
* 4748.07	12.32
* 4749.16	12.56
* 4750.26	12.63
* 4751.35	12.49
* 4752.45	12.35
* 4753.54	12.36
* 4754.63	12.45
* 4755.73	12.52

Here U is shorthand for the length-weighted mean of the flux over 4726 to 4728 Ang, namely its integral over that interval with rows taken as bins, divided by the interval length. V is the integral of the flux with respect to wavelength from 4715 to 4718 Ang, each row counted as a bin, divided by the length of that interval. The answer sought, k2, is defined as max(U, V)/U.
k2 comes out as 1.03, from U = 12.6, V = 13.0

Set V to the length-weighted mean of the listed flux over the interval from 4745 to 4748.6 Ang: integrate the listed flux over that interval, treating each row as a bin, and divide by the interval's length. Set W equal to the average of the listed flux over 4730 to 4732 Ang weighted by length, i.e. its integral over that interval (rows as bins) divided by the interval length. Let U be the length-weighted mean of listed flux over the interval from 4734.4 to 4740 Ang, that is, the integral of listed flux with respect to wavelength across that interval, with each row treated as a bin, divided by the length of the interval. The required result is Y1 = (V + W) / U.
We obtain 1.99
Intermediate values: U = 12.49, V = 12.2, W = 12.7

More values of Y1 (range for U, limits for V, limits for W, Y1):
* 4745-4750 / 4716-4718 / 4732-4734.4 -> 2.09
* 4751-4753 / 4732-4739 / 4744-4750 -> 2.00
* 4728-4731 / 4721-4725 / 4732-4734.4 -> 2.05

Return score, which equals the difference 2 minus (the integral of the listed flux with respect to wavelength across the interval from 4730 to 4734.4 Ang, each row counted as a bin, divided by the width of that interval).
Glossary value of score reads -10.63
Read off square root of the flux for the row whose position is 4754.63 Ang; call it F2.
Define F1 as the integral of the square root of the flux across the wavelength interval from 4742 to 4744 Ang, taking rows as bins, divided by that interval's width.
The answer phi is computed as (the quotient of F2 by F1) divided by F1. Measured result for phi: 0.283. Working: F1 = 3.53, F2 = 3.53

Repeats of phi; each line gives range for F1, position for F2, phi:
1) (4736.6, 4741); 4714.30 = 0.287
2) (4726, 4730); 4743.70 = 0.285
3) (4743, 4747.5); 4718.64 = 0.298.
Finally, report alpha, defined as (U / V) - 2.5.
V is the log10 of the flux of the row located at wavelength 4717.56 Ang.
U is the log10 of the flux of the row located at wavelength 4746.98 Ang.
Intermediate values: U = 1.08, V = 1.12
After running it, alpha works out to -1.53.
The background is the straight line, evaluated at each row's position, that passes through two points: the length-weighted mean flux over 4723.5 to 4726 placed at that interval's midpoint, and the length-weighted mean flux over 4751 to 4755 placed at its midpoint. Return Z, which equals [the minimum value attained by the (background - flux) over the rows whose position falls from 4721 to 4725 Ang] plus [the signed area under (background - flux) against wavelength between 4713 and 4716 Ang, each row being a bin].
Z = -0.56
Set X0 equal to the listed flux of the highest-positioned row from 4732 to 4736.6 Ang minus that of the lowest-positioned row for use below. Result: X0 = -0.07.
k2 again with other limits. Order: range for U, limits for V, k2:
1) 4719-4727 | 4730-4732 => 1.00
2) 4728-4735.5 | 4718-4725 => 1.04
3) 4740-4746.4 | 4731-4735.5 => 1.01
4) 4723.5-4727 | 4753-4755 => 1.00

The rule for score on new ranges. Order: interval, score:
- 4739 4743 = -10.50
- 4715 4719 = -11.10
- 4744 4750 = -10.31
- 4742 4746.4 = -10.39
